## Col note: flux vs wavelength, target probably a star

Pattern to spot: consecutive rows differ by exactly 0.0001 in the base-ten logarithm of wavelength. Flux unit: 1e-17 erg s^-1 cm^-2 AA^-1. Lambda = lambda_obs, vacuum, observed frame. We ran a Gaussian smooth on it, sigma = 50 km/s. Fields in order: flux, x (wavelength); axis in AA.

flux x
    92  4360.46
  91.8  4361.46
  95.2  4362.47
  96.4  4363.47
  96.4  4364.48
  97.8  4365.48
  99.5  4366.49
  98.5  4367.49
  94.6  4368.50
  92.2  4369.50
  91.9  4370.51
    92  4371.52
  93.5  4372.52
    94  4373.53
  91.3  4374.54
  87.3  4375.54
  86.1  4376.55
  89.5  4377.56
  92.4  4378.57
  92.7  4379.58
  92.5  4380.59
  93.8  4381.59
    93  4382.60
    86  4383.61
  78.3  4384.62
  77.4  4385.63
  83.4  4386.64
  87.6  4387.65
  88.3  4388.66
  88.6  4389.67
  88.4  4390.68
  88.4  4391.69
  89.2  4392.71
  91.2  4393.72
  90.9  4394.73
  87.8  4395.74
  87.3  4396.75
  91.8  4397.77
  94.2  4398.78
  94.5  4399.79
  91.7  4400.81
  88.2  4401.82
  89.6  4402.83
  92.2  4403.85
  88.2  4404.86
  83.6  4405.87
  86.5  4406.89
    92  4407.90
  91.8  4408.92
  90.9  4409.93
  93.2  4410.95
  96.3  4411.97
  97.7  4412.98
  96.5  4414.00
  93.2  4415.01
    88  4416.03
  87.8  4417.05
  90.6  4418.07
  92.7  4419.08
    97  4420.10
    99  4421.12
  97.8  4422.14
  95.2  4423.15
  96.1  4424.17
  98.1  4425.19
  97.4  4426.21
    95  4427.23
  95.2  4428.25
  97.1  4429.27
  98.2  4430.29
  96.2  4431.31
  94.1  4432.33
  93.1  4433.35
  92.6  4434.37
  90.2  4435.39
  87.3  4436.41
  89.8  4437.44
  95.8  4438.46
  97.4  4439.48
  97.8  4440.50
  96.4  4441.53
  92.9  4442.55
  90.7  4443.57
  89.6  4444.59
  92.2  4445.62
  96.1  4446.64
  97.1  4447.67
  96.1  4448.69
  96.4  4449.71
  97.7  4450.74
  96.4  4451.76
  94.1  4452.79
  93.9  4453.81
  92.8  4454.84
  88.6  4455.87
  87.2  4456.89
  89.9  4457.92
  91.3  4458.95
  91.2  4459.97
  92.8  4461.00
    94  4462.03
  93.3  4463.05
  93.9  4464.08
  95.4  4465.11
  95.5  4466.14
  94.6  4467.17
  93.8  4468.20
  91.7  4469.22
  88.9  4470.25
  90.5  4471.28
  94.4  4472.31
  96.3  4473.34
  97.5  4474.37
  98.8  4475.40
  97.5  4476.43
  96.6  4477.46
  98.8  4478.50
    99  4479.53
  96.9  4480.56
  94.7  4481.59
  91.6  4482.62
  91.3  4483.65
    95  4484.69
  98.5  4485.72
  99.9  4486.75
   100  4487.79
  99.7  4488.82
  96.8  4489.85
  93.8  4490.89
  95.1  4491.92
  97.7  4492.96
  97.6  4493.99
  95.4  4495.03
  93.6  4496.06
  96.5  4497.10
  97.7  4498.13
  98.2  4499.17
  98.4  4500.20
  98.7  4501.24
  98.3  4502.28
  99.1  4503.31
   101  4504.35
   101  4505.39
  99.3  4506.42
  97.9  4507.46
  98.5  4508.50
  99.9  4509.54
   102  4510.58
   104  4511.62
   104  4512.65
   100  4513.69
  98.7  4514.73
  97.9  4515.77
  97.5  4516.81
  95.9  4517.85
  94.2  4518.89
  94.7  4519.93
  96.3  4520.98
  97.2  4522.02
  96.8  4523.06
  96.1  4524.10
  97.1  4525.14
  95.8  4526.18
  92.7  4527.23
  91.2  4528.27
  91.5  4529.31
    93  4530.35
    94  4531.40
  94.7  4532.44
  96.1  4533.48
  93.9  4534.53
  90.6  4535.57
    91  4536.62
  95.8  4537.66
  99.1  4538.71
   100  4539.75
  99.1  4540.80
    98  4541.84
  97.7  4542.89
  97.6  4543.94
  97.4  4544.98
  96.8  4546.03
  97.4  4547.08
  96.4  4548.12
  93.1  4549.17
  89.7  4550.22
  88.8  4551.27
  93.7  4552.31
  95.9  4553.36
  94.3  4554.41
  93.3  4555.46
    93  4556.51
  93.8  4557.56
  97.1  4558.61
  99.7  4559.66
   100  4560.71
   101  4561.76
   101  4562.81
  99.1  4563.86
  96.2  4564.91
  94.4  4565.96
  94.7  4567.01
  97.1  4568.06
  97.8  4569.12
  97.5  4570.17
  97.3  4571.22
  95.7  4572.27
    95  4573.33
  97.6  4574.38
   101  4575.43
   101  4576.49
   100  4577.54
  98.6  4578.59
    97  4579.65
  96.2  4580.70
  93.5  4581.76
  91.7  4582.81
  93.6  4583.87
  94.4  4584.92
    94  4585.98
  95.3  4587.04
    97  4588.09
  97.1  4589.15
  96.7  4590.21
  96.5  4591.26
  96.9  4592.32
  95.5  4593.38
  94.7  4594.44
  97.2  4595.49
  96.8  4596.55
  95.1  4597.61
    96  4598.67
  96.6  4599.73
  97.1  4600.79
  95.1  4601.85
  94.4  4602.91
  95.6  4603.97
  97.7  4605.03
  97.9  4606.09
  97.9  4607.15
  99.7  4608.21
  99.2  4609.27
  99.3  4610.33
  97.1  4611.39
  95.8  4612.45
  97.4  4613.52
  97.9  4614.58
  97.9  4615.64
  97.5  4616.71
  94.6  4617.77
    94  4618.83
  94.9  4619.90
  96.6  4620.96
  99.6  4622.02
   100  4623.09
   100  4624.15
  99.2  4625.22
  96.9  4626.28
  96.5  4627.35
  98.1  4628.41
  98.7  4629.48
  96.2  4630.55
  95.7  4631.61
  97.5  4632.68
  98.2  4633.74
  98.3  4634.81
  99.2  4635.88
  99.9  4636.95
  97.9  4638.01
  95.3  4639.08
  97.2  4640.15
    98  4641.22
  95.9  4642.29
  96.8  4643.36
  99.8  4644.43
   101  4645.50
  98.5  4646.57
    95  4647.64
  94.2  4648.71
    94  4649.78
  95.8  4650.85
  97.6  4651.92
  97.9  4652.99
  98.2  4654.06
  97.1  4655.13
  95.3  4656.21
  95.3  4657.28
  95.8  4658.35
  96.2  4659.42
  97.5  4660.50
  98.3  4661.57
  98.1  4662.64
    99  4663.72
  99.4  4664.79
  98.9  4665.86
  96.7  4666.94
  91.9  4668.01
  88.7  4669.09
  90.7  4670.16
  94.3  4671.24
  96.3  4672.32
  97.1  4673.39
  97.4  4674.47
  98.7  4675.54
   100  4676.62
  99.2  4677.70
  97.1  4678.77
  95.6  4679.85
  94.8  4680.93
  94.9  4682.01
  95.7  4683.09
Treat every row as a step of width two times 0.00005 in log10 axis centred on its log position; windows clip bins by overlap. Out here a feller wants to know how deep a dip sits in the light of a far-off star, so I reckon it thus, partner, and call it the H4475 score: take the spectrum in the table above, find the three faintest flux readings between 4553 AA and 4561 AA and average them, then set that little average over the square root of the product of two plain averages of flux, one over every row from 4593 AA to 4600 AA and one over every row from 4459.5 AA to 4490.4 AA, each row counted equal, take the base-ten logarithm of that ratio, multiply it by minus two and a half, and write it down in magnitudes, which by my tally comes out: 0.026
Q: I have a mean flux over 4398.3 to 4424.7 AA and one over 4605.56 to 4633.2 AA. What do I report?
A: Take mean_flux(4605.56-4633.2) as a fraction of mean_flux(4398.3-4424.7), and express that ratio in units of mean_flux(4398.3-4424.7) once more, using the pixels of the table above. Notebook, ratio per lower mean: 0.0114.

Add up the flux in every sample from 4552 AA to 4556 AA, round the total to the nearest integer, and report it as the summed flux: 377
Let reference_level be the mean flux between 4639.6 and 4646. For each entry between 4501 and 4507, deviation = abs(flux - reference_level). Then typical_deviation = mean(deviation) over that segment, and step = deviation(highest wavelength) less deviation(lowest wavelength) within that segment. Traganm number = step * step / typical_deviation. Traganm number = 0.2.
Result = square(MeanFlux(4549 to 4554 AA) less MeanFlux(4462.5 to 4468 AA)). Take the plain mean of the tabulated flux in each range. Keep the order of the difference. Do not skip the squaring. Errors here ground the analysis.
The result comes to 5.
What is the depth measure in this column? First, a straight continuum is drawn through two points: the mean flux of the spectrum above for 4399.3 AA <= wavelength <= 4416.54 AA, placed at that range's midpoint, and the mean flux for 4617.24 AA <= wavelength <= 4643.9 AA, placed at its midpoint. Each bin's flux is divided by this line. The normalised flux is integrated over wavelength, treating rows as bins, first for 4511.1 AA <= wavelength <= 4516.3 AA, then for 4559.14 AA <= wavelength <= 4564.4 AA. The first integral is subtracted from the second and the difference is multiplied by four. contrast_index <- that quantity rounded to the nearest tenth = -0.2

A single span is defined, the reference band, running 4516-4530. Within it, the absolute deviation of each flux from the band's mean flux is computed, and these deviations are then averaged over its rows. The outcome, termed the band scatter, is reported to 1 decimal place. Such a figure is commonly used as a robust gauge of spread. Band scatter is 1.8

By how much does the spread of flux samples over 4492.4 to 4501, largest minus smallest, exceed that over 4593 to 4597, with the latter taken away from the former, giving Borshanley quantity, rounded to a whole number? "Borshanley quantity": 2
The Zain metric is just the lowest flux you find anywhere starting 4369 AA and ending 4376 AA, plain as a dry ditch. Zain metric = 87.3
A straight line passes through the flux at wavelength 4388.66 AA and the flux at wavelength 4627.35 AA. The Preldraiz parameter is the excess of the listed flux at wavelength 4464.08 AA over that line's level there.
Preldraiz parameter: 3.0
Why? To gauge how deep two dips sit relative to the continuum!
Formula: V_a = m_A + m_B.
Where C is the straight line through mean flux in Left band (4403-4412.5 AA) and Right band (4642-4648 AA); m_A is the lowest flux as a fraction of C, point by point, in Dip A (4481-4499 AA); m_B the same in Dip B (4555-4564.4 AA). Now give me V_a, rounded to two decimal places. 1.96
